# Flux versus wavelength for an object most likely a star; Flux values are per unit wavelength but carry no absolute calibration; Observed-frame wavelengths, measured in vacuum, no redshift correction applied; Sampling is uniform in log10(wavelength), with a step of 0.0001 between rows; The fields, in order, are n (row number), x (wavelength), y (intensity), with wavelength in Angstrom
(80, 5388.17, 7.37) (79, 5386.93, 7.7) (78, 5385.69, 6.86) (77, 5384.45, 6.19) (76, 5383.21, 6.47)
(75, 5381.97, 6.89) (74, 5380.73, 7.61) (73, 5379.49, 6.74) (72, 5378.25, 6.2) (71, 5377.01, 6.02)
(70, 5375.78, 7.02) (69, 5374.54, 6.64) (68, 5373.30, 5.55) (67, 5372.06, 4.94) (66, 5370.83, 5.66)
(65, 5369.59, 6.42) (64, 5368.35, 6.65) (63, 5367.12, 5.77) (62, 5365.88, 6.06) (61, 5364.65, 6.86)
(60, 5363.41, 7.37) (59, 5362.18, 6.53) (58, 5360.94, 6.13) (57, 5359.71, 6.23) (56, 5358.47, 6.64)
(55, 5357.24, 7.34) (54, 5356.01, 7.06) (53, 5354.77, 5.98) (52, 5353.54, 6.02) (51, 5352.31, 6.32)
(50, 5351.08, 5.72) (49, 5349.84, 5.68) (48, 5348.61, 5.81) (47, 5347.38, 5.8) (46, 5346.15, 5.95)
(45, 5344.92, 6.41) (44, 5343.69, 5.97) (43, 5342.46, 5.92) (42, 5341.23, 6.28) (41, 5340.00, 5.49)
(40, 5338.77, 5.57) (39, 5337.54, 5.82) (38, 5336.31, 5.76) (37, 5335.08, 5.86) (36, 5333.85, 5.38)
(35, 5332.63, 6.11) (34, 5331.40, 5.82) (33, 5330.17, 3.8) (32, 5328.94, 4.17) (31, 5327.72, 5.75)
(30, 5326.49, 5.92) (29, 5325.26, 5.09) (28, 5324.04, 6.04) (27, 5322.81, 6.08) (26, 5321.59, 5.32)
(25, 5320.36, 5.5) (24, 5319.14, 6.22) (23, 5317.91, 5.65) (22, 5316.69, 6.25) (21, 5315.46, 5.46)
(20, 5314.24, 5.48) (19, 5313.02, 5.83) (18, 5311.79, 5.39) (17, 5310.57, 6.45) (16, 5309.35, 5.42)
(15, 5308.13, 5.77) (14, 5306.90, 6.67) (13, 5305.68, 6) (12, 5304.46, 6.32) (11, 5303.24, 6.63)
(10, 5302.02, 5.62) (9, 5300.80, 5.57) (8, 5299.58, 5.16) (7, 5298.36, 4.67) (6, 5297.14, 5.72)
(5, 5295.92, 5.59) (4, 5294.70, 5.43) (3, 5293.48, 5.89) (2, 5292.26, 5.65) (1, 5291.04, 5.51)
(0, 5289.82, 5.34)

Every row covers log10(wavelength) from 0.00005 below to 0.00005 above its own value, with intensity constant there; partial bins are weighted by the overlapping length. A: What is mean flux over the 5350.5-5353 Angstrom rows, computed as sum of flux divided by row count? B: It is 6.0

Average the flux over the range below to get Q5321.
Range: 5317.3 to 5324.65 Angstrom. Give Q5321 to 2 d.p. 5.80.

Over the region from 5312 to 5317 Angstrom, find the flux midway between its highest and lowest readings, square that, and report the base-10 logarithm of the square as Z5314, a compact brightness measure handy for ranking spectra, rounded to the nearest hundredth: 1.54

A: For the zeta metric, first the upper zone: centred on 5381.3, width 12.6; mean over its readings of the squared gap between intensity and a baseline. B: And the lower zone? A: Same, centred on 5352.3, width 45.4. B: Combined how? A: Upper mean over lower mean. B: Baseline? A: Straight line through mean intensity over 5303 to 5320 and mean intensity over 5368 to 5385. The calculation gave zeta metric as 1.1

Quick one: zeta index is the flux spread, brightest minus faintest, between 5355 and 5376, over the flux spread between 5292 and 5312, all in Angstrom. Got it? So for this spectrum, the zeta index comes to 1.2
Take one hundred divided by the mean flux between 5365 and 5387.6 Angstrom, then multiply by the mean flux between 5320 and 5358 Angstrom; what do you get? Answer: 90.4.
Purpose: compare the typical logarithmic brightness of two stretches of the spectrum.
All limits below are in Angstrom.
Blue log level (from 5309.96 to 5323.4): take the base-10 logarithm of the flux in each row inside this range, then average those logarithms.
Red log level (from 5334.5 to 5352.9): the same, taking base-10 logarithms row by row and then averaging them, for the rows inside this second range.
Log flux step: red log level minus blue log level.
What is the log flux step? 0.01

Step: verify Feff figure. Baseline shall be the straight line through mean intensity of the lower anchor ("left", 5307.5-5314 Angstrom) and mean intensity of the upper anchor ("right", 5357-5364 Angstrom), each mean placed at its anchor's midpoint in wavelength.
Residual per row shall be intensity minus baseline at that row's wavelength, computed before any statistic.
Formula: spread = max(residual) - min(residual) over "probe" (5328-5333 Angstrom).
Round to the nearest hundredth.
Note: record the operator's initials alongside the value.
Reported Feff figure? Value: 2.26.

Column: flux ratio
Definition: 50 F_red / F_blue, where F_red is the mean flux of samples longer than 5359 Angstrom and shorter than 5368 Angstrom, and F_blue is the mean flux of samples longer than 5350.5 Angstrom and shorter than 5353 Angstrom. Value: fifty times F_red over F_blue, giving 53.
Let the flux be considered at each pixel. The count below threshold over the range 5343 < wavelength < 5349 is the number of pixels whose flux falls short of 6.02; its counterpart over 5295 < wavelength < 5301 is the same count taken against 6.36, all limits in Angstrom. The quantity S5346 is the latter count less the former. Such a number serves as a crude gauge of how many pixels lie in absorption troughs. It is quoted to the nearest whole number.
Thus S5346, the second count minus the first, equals 1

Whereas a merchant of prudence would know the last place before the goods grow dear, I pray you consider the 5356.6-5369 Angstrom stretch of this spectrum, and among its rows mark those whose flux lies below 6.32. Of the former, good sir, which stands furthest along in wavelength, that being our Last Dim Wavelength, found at 5367.12 Angstrom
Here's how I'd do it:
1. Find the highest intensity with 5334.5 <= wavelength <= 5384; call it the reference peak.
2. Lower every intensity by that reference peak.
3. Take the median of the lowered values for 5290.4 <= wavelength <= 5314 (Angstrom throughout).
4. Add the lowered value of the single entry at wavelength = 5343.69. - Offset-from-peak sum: -3.6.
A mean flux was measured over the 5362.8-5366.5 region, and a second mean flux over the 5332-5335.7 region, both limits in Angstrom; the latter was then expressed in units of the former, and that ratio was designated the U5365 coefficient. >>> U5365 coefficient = 0.86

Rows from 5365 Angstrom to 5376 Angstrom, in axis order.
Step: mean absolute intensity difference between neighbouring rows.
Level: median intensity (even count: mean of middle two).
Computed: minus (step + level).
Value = -6.7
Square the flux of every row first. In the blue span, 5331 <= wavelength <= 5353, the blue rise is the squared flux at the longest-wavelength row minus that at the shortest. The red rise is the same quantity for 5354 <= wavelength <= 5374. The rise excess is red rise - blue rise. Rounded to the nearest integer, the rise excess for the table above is -11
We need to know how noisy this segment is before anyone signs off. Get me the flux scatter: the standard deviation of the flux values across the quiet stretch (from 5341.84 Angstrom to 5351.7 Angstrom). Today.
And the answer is 0.2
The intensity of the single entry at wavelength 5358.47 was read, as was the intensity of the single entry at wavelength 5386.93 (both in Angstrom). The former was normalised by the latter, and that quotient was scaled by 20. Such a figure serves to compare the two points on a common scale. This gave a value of 17.2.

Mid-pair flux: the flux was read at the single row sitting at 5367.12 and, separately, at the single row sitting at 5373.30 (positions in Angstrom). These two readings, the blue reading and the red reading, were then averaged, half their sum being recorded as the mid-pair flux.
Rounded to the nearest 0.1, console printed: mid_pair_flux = 5.7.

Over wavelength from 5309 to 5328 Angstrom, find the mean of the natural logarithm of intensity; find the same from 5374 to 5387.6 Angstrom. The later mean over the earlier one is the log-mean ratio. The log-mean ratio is 1.09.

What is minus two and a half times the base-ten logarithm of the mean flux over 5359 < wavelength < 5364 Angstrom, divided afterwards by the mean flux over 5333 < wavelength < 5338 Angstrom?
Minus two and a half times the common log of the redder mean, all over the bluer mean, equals -0.36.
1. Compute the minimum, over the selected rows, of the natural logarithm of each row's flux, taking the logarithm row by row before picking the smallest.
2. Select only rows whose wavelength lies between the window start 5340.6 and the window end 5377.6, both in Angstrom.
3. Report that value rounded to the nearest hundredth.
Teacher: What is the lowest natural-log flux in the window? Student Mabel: 1.60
